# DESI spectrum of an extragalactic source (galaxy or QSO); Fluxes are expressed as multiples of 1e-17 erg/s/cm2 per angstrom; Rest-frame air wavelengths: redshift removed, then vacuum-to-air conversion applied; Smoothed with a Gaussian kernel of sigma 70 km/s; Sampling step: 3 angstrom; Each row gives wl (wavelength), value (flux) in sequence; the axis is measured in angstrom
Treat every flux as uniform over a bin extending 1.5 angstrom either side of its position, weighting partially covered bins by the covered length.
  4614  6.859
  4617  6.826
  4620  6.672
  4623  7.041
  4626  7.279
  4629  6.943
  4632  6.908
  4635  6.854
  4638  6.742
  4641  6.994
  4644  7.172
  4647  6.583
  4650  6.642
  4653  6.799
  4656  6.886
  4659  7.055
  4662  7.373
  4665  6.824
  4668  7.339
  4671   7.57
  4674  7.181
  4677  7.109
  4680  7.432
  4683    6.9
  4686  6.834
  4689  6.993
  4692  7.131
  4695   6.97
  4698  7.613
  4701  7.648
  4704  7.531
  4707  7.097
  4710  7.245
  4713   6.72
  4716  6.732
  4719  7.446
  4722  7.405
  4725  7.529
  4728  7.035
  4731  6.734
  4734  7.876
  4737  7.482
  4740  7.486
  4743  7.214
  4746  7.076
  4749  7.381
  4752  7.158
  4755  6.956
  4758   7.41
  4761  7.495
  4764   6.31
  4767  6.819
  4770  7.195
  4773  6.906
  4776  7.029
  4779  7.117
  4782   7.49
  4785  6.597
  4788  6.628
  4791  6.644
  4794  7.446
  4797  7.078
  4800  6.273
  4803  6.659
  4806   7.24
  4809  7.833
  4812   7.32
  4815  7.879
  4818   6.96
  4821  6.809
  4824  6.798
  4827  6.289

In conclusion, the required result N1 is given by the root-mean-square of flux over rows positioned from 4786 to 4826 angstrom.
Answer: 7.06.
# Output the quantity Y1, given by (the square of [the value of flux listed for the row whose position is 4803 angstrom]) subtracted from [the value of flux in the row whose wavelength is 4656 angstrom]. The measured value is -37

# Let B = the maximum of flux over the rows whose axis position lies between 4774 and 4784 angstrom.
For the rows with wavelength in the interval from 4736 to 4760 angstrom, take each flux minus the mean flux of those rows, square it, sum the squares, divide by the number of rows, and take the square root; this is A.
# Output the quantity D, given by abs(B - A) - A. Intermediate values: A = 0.19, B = 7.49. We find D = 7.12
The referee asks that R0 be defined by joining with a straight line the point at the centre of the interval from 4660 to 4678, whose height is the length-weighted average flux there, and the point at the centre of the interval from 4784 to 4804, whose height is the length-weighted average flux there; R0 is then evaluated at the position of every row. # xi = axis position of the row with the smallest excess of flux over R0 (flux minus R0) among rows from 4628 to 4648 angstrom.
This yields 4647 angstrom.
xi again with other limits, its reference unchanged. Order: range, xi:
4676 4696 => 4686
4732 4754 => 4746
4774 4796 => 4785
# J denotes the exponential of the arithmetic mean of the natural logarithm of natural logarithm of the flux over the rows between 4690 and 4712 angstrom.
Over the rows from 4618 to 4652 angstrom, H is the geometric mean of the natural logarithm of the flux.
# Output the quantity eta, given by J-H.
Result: 0.060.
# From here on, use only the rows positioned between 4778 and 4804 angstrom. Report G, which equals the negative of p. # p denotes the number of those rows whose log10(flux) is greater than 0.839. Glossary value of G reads -4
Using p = 4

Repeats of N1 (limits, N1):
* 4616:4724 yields 7.08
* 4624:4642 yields 6.96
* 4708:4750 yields 7.25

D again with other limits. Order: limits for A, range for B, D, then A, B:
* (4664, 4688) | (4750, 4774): 6.96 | 0.27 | 7.495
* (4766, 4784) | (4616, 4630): 6.84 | 0.22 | 7.279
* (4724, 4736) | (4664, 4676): 6.69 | 0.44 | 7.57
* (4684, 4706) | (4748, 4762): 6.86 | 0.32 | 7.495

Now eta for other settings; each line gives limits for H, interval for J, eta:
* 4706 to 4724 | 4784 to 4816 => -0.010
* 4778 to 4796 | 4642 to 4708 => 0.020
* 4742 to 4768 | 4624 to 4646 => -0.014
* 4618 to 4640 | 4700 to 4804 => 0.025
